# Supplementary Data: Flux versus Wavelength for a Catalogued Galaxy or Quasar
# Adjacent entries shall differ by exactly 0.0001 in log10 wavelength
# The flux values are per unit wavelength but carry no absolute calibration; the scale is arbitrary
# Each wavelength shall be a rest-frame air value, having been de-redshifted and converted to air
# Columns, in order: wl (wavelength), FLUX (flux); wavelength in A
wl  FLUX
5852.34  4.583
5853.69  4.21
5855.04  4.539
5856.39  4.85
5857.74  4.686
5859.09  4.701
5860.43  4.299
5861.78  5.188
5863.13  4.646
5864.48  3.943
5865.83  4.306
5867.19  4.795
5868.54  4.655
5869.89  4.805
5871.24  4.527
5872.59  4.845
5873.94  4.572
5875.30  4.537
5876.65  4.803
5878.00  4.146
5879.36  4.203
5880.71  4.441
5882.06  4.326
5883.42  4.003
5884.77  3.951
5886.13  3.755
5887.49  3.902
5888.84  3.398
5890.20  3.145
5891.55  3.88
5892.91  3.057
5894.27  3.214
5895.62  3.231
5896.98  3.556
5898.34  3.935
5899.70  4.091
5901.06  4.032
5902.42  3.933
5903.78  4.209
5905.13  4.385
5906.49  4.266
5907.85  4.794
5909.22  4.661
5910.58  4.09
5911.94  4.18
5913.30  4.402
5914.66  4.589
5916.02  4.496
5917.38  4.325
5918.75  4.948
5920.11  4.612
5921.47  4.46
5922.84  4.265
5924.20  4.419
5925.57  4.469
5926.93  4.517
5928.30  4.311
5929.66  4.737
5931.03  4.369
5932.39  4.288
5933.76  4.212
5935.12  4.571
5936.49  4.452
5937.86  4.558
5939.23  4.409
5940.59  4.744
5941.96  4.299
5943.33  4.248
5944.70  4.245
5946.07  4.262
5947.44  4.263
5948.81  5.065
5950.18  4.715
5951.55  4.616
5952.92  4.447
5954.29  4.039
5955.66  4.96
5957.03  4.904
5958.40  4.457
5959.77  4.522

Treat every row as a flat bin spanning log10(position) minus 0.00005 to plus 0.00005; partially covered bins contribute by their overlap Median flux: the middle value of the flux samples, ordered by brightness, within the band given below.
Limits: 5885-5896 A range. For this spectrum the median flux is 3.3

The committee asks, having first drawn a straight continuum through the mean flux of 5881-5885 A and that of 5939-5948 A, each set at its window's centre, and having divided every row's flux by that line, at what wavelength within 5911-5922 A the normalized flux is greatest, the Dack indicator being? 5918.75 A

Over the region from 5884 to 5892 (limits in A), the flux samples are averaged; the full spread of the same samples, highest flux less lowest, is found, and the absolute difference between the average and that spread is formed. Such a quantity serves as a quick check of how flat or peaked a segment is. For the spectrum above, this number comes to 2.87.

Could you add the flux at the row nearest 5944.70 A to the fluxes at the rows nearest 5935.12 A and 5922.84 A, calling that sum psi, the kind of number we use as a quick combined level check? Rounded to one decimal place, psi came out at 13.1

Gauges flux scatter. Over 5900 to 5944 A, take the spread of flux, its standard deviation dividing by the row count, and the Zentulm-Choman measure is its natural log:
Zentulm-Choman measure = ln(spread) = -1.5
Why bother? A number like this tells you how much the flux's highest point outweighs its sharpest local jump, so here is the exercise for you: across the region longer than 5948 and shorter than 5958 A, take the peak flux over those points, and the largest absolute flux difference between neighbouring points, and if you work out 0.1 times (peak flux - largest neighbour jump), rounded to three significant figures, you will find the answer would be 0.414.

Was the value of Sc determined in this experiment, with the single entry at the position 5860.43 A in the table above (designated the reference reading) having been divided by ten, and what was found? 0.430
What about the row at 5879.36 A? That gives 0.420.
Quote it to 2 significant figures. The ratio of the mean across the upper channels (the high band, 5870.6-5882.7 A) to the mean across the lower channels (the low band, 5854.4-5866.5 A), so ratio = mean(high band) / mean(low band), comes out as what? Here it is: 0.98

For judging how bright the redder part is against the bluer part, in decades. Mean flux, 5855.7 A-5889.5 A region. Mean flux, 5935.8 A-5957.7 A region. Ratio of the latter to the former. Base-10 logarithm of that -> 0.01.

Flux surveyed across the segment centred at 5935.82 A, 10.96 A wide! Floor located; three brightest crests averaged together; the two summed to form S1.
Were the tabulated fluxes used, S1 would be 8.84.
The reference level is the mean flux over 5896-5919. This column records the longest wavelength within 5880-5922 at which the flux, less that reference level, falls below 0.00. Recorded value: 5911.94 A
